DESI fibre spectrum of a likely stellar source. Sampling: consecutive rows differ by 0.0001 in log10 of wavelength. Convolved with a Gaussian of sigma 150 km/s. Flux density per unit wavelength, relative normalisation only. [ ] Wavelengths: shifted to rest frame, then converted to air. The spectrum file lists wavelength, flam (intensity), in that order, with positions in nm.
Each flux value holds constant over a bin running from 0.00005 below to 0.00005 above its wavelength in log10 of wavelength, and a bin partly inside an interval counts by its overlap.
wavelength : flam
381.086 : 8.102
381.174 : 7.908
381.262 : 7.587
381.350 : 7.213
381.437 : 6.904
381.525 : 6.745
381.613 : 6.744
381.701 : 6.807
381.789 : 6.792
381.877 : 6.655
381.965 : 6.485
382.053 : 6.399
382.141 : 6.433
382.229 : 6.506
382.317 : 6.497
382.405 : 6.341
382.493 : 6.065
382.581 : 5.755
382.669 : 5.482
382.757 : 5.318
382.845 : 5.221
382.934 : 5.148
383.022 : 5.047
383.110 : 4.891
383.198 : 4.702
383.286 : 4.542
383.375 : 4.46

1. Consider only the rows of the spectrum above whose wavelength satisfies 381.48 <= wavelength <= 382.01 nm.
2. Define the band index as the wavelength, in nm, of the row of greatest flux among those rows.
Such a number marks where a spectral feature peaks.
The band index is 381.701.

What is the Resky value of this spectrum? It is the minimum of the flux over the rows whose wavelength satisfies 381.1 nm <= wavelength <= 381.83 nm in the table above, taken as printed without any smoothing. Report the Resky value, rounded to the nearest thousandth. 6.744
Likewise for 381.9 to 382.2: 6.399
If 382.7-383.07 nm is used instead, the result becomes 5.047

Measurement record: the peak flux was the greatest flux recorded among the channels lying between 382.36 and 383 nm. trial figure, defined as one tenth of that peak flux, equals 0.63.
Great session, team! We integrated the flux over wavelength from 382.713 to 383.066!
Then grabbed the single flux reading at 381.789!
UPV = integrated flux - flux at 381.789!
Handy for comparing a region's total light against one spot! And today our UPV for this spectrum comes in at -4.96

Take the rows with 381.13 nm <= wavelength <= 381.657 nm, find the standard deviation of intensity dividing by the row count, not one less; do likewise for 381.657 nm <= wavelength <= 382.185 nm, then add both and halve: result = 0.30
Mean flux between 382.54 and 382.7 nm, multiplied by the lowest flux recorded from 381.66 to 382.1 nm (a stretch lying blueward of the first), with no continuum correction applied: 36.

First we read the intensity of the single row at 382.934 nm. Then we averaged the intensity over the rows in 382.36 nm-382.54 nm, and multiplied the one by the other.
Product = 31.9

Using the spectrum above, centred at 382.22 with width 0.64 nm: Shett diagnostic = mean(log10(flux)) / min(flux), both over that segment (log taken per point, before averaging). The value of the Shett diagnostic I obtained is 0.133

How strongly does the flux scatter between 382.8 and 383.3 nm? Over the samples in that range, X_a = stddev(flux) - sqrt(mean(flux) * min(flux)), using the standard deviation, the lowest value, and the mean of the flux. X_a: -4.5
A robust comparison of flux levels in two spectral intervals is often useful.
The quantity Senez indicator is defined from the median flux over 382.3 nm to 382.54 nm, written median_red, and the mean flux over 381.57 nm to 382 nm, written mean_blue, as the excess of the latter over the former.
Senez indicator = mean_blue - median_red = 0.4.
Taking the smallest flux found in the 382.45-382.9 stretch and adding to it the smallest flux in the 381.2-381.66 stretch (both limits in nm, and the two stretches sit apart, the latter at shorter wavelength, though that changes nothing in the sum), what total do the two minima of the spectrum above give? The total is 12.0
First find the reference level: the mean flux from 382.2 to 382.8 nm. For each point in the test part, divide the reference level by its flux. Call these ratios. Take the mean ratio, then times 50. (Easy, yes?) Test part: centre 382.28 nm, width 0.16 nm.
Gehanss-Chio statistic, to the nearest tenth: 46.1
